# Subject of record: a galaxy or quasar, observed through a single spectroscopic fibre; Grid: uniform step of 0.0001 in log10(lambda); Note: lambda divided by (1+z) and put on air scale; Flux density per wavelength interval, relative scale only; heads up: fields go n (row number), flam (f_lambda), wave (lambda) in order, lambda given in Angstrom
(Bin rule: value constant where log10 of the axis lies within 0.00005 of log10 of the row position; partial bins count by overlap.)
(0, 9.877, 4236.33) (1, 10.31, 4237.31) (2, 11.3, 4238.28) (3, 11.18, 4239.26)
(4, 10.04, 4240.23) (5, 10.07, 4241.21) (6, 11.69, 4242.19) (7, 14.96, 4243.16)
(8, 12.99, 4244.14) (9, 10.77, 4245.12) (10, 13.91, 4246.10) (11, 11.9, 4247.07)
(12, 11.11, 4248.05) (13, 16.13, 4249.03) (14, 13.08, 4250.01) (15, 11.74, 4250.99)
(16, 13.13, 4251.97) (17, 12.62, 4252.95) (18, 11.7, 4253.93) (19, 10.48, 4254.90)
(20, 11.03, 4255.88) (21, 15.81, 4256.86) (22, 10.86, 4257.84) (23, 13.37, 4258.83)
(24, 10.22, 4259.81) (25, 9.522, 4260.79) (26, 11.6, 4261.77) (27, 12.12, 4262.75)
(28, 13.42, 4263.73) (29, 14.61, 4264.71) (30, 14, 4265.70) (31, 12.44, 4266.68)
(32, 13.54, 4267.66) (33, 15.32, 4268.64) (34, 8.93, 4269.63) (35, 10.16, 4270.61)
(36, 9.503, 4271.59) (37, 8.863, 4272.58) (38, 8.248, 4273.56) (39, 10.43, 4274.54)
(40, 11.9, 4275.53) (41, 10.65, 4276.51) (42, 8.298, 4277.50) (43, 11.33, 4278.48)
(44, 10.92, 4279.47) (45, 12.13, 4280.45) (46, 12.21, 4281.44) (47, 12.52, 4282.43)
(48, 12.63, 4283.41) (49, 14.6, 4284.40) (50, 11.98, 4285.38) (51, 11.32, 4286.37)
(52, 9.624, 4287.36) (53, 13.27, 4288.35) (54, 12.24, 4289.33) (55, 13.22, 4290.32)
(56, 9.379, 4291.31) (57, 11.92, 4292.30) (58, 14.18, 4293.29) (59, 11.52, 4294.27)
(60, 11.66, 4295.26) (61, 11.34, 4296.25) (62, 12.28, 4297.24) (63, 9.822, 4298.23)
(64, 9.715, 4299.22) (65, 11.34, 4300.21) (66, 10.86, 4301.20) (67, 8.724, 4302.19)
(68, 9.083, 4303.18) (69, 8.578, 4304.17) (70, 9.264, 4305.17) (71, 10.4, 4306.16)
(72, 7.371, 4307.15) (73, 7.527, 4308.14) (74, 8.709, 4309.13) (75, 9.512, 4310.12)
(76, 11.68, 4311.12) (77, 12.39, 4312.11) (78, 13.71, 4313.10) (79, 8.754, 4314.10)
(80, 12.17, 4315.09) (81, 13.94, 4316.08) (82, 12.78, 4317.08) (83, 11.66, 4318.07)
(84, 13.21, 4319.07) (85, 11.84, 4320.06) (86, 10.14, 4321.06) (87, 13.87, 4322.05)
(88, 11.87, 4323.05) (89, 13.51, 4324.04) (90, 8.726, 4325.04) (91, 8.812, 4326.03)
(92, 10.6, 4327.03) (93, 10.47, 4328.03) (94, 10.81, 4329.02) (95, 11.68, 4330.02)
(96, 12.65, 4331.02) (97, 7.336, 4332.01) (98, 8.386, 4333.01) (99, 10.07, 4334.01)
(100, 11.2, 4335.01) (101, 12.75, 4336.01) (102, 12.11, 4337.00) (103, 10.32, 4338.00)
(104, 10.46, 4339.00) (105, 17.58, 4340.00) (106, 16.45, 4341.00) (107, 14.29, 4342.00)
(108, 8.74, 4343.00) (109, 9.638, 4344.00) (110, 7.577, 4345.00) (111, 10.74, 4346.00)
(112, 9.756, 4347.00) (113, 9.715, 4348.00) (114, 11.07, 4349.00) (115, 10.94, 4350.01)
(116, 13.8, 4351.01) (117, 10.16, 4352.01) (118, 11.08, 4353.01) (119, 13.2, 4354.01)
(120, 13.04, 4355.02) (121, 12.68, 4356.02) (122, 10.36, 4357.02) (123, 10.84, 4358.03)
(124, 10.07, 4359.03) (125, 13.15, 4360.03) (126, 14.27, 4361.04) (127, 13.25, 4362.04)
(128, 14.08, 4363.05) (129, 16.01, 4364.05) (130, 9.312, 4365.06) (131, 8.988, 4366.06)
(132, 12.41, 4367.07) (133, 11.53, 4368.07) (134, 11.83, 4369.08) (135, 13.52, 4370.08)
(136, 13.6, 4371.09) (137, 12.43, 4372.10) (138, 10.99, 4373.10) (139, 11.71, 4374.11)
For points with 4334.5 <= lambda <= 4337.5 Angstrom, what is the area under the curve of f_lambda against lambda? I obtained 36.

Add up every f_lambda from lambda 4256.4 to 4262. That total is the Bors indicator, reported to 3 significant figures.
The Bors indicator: 71.4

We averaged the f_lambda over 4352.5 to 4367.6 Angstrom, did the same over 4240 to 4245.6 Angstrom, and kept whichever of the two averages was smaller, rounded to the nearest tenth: 11.8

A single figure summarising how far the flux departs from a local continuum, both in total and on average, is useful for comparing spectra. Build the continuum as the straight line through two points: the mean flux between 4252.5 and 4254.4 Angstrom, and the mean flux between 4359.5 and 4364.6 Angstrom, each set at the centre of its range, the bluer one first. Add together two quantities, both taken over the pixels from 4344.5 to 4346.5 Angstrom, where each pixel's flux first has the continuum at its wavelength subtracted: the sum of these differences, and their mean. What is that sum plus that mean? -14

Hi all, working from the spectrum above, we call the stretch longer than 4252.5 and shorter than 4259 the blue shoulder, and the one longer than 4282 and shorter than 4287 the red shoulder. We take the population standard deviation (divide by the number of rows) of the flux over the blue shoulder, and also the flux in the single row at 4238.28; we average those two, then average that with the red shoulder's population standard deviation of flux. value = 3.81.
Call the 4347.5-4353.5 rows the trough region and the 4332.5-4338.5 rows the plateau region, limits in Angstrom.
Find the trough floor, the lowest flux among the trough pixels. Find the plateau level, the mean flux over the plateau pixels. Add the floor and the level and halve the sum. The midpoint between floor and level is 10.3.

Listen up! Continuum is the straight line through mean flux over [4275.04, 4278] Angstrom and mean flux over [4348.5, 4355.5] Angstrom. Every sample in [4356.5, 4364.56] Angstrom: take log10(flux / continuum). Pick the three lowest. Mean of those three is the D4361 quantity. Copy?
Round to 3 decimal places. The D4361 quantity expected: -0.062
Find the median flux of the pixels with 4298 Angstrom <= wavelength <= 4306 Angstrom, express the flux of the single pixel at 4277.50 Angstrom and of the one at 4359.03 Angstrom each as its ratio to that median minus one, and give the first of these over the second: -2.05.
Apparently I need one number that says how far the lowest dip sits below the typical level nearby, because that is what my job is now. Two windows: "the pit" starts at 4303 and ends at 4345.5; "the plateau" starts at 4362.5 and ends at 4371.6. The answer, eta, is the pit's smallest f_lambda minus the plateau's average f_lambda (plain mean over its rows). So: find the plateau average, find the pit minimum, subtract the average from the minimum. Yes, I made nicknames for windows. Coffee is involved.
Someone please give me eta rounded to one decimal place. -5.0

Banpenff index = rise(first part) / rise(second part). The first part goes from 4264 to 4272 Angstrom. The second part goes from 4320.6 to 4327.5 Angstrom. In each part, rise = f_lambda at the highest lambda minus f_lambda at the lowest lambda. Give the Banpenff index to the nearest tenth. -11.1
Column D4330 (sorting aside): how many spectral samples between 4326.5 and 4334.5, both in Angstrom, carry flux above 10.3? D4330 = 5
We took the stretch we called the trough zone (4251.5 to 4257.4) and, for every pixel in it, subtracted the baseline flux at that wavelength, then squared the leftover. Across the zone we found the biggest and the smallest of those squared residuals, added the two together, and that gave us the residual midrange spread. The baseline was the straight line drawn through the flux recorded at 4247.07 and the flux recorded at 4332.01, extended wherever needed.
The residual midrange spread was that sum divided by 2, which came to 10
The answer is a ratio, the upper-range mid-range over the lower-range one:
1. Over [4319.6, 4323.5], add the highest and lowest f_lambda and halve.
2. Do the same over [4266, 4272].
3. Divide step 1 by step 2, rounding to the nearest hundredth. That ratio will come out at 0.99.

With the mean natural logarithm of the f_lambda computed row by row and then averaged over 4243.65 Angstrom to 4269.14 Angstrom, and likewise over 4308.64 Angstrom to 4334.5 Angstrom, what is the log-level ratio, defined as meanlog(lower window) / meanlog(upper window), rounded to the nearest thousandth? 1.054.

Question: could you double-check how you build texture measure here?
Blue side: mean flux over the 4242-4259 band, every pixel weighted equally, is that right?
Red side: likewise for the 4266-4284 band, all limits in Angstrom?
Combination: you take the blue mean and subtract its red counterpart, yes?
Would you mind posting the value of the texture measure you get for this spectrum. 1.5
